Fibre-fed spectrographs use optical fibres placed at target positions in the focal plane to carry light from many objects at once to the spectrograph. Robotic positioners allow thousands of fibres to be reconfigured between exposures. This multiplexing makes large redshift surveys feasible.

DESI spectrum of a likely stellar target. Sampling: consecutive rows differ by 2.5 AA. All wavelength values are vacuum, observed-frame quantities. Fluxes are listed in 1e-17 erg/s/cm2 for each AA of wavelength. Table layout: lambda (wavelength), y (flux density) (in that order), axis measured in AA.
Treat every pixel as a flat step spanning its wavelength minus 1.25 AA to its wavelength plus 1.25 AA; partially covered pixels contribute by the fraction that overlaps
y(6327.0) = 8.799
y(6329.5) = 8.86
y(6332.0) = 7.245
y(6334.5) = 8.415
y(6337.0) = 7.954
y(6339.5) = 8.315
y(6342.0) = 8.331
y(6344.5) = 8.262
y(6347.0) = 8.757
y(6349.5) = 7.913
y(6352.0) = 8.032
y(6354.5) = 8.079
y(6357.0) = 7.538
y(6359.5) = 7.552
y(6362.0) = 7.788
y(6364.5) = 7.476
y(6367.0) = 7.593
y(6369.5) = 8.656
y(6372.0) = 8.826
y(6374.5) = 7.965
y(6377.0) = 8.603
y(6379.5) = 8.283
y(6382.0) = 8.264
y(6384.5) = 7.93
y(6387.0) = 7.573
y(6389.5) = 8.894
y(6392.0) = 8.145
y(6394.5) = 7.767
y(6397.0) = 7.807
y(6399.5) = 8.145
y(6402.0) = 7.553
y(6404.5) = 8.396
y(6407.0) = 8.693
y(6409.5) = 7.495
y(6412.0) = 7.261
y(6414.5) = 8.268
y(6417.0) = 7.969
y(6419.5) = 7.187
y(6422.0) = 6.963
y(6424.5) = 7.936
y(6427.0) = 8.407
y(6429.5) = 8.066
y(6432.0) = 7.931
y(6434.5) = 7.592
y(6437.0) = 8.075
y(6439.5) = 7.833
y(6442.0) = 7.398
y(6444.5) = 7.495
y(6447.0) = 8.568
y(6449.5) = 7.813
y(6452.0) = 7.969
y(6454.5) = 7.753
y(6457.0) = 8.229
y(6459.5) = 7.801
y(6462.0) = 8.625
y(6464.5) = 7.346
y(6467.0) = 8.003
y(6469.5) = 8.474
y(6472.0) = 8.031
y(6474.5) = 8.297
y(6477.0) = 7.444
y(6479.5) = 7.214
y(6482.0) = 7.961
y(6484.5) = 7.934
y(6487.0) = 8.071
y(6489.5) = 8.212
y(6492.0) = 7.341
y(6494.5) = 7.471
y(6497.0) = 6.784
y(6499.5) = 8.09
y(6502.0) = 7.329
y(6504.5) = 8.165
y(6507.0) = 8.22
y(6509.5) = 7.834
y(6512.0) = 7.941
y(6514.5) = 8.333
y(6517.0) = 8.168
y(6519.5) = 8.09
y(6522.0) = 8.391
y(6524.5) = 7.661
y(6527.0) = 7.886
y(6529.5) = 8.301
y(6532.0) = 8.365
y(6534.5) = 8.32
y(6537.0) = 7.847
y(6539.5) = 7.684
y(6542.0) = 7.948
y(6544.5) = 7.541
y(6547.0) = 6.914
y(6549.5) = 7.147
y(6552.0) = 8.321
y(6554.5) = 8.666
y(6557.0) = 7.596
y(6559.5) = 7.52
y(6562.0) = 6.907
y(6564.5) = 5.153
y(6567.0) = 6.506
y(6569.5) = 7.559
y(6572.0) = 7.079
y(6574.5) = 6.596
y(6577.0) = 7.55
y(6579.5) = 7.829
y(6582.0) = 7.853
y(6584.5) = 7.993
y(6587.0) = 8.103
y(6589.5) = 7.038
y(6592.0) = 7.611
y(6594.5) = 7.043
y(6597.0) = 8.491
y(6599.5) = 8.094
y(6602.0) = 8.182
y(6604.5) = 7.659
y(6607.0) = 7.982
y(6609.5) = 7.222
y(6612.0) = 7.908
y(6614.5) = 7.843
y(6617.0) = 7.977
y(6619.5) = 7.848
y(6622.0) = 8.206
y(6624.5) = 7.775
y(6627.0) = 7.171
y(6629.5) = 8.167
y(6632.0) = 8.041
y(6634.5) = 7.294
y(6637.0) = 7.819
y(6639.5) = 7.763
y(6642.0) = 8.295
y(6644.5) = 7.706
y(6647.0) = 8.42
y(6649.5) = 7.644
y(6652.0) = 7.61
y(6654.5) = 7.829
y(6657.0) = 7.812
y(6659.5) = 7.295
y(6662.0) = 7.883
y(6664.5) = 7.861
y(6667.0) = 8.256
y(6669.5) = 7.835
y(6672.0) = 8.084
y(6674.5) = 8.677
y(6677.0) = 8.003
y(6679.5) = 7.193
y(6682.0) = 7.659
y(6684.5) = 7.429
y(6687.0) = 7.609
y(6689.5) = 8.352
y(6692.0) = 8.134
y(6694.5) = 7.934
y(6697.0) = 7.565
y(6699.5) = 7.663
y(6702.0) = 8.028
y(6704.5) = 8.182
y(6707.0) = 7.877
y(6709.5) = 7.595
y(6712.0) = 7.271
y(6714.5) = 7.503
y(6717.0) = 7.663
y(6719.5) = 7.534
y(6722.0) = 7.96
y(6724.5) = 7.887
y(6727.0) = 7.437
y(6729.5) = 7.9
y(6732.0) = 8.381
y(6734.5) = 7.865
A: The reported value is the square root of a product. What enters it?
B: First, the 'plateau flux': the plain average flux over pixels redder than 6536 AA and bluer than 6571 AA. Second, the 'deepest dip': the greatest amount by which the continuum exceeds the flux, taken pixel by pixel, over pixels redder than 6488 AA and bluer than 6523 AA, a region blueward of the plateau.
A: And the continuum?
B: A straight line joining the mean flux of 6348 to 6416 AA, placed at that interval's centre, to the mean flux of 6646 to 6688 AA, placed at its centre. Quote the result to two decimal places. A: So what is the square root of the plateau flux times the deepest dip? 2.92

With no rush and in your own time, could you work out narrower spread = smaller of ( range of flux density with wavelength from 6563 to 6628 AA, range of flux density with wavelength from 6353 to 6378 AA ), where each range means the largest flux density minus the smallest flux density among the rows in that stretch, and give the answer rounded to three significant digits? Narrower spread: 1.35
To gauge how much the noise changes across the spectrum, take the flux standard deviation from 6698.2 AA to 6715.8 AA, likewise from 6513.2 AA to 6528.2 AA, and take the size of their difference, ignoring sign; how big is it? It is 0.04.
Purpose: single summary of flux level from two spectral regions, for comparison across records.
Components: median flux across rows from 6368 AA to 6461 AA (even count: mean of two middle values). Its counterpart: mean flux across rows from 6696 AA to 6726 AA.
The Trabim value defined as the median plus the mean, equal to 15.7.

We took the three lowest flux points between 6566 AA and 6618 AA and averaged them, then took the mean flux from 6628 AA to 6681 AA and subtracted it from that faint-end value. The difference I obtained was -1.2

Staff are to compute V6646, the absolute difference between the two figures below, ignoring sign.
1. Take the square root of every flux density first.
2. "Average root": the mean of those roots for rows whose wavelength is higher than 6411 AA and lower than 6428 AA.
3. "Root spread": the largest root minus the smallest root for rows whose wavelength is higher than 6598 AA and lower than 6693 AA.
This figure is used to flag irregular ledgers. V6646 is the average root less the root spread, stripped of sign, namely 2.51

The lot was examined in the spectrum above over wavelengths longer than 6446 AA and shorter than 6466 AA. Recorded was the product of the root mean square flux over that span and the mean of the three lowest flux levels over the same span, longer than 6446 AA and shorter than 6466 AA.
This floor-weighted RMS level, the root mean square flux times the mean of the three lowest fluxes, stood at 61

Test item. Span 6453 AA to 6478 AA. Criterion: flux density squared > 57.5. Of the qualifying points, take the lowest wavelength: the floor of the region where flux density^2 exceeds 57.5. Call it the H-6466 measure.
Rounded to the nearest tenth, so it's 6454.5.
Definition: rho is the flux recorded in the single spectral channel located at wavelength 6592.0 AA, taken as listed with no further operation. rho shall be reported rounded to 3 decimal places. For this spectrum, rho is 7.611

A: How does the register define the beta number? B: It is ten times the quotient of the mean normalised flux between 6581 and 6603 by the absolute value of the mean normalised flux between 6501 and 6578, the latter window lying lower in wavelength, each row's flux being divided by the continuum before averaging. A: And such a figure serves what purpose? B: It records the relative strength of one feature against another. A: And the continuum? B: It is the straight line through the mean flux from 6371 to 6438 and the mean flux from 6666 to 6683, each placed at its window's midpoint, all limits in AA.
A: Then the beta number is 10.2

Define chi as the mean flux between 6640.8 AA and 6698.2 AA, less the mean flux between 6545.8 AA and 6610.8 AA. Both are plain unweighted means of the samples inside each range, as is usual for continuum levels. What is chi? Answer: 0.39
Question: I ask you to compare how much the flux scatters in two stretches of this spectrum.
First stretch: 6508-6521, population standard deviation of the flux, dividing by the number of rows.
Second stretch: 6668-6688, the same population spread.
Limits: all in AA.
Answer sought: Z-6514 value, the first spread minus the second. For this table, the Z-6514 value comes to -0.25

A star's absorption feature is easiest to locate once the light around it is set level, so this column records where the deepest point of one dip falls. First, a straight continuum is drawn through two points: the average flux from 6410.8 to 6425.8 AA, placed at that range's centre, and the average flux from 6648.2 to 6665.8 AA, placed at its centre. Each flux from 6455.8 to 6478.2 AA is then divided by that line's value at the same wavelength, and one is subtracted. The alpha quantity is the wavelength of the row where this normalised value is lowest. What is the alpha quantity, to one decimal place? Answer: 6464.5 AA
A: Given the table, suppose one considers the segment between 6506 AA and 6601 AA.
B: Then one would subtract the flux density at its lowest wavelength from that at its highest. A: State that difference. -0.13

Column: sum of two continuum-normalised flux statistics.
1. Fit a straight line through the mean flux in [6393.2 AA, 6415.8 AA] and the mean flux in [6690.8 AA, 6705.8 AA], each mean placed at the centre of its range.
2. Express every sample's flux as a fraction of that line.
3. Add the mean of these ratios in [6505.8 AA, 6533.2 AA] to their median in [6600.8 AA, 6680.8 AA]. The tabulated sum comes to 2.01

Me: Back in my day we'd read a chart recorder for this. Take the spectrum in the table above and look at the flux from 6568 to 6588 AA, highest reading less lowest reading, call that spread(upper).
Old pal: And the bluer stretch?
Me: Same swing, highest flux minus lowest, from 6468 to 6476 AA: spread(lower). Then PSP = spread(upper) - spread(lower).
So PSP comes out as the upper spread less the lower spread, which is 1.1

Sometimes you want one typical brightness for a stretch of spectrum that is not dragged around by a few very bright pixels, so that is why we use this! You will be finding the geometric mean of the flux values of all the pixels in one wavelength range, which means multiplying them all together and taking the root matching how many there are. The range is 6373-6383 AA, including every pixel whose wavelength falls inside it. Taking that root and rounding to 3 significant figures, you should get 8.28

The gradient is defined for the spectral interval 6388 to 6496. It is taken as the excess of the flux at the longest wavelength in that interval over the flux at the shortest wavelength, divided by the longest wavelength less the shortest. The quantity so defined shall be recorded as -0.014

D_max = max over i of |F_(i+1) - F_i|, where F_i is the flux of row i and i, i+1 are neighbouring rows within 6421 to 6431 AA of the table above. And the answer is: 1.0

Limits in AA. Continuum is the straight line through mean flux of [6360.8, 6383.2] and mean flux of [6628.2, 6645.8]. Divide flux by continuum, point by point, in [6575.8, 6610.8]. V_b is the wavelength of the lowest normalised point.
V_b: 6589.5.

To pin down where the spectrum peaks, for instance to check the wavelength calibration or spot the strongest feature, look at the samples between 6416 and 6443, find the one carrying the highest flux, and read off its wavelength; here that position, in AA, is 6427.0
